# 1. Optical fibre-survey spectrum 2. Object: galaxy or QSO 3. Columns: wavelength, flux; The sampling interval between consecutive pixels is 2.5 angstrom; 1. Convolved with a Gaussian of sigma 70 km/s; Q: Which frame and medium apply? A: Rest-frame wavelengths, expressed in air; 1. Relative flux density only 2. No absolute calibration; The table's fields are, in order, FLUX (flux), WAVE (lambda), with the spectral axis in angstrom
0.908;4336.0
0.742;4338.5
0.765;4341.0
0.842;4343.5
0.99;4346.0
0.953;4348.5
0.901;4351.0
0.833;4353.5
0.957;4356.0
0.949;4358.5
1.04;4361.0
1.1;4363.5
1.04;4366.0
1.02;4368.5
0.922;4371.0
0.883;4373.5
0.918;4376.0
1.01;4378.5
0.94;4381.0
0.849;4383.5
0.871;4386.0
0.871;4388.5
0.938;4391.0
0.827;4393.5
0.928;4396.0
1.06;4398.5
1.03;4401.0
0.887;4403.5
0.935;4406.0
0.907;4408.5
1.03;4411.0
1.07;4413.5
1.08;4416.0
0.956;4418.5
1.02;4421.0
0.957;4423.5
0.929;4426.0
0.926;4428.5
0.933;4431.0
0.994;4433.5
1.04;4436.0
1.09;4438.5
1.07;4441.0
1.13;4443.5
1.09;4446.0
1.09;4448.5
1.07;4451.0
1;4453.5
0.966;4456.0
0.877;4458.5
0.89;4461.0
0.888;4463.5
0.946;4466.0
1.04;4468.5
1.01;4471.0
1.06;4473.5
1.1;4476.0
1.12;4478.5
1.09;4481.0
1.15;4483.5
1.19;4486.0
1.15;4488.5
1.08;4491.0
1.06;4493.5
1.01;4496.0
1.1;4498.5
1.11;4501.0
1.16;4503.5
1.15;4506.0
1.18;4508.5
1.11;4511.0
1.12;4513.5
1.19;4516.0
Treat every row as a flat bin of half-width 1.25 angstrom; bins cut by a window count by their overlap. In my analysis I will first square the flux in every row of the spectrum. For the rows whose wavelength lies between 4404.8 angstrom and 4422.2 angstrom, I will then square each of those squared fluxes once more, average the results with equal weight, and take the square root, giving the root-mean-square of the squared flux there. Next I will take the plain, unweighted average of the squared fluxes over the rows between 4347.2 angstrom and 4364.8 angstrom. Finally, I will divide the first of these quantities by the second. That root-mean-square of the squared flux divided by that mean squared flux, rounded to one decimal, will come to 1.1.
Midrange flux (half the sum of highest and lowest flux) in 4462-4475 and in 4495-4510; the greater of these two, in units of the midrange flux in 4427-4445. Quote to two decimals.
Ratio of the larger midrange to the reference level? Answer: 1.07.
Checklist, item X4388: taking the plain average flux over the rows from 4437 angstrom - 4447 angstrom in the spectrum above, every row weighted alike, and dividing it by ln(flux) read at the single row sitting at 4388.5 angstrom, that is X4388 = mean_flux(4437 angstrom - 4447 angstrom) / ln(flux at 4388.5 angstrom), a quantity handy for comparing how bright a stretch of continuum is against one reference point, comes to -8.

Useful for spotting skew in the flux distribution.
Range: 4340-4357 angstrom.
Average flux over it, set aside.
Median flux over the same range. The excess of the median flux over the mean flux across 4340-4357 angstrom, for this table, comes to 0.009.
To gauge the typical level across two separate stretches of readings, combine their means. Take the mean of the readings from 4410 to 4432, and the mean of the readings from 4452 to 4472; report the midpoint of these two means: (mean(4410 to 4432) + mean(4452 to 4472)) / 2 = 0.97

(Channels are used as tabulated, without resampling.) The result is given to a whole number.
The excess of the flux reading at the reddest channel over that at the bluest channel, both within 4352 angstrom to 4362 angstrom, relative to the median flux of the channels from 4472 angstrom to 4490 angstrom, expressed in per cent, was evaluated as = 18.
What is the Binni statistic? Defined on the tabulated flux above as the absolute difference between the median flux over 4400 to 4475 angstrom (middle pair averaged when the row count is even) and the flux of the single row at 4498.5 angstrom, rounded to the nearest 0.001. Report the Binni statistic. 0.095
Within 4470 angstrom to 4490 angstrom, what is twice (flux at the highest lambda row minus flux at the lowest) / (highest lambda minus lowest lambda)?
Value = 0.0160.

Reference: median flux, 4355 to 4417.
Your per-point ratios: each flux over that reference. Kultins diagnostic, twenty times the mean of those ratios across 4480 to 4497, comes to 23.5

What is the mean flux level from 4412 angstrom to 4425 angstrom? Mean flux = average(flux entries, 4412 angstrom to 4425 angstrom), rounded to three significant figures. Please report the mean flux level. 1.02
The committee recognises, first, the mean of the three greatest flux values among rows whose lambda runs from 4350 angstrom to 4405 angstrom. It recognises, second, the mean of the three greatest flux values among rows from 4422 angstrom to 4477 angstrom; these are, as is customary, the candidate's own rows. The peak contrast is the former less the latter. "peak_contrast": -0.040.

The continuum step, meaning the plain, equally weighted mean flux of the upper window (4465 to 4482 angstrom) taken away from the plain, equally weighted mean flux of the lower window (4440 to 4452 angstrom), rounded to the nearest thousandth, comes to 0.038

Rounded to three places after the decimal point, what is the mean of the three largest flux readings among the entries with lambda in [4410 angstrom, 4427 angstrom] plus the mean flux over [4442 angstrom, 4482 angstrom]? 2.083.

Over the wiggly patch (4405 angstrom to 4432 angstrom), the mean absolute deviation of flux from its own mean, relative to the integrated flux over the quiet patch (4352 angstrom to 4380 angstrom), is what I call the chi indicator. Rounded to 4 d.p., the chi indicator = 0.0020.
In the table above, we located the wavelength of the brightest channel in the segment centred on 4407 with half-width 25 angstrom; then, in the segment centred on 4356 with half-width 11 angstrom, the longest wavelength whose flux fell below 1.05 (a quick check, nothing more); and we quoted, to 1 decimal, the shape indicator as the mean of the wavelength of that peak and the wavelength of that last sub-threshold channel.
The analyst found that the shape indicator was 4391.0 angstrom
